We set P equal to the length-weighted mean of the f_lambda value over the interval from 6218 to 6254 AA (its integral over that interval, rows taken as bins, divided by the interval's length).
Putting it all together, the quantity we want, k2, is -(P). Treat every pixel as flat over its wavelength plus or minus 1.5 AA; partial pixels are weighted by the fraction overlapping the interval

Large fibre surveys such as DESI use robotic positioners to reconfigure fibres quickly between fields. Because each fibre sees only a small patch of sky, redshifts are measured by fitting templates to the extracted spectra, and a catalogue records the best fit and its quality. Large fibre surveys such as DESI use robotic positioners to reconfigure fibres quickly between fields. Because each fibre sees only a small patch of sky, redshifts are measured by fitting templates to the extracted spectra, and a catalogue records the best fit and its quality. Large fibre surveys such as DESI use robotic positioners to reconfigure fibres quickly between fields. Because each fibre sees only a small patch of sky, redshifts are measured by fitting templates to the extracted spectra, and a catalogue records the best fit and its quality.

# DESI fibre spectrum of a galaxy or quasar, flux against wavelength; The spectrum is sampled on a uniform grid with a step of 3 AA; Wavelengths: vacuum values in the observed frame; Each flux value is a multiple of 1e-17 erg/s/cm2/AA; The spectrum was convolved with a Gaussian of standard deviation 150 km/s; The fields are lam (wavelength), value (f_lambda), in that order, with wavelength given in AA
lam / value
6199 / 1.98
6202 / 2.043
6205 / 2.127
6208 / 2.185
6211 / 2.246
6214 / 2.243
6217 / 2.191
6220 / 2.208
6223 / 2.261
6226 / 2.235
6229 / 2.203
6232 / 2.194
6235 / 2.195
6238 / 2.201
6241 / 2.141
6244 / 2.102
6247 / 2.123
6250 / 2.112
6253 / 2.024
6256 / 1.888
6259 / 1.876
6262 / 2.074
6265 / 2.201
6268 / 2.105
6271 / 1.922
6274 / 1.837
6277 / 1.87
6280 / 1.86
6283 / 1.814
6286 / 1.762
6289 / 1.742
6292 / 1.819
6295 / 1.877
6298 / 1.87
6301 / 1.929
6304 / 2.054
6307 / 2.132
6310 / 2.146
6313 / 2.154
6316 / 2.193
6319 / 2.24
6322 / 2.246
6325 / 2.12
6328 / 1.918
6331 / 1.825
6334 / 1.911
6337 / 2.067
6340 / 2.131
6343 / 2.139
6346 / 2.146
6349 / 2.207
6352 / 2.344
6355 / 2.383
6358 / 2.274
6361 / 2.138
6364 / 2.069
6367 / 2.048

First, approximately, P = 2.17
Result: -2.17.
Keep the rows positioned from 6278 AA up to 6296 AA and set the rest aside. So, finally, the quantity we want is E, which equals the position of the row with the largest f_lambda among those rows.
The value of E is 6295 AA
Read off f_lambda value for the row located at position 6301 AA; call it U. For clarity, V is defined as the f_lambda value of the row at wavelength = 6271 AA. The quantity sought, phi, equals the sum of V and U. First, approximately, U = 1.929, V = 1.922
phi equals 3.9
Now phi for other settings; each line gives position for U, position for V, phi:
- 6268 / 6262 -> 4.2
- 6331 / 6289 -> 3.6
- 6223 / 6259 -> 4.1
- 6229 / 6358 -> 4.5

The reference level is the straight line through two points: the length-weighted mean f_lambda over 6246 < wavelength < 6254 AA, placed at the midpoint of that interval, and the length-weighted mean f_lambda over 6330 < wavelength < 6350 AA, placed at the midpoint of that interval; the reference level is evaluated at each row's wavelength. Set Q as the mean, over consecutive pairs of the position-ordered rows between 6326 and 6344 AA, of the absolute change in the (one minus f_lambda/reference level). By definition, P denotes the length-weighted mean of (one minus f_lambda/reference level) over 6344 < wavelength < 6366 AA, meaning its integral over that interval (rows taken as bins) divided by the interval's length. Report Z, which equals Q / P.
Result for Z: -0.5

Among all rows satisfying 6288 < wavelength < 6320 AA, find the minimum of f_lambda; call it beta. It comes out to 1.742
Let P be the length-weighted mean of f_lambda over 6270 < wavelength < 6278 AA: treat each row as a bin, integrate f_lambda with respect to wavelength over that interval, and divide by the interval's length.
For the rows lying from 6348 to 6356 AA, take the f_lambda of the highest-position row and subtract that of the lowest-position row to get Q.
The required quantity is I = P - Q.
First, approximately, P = 1.87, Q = 0.18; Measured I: 1.7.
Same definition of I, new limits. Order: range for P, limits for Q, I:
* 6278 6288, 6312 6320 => 1.7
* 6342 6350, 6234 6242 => 2.2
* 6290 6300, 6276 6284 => 1.9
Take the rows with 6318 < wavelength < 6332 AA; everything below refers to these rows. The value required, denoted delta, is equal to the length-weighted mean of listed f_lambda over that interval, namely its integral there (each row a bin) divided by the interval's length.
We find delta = 2.07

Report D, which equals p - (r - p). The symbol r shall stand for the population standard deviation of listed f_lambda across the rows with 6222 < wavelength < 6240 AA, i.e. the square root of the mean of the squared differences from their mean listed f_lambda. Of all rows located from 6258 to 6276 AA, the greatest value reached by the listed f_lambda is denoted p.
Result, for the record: 4.38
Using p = 2.201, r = 0.02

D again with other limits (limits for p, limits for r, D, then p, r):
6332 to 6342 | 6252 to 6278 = 4.14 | 2.131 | 0.12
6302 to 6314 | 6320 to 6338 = 4.16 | 2.154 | 0.14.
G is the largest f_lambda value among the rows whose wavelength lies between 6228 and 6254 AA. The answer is 2.203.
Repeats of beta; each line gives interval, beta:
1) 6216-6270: 1.876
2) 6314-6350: 1.825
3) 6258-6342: 1.742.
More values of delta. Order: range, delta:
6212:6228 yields 2.23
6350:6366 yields 2.23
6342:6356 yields 2.24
